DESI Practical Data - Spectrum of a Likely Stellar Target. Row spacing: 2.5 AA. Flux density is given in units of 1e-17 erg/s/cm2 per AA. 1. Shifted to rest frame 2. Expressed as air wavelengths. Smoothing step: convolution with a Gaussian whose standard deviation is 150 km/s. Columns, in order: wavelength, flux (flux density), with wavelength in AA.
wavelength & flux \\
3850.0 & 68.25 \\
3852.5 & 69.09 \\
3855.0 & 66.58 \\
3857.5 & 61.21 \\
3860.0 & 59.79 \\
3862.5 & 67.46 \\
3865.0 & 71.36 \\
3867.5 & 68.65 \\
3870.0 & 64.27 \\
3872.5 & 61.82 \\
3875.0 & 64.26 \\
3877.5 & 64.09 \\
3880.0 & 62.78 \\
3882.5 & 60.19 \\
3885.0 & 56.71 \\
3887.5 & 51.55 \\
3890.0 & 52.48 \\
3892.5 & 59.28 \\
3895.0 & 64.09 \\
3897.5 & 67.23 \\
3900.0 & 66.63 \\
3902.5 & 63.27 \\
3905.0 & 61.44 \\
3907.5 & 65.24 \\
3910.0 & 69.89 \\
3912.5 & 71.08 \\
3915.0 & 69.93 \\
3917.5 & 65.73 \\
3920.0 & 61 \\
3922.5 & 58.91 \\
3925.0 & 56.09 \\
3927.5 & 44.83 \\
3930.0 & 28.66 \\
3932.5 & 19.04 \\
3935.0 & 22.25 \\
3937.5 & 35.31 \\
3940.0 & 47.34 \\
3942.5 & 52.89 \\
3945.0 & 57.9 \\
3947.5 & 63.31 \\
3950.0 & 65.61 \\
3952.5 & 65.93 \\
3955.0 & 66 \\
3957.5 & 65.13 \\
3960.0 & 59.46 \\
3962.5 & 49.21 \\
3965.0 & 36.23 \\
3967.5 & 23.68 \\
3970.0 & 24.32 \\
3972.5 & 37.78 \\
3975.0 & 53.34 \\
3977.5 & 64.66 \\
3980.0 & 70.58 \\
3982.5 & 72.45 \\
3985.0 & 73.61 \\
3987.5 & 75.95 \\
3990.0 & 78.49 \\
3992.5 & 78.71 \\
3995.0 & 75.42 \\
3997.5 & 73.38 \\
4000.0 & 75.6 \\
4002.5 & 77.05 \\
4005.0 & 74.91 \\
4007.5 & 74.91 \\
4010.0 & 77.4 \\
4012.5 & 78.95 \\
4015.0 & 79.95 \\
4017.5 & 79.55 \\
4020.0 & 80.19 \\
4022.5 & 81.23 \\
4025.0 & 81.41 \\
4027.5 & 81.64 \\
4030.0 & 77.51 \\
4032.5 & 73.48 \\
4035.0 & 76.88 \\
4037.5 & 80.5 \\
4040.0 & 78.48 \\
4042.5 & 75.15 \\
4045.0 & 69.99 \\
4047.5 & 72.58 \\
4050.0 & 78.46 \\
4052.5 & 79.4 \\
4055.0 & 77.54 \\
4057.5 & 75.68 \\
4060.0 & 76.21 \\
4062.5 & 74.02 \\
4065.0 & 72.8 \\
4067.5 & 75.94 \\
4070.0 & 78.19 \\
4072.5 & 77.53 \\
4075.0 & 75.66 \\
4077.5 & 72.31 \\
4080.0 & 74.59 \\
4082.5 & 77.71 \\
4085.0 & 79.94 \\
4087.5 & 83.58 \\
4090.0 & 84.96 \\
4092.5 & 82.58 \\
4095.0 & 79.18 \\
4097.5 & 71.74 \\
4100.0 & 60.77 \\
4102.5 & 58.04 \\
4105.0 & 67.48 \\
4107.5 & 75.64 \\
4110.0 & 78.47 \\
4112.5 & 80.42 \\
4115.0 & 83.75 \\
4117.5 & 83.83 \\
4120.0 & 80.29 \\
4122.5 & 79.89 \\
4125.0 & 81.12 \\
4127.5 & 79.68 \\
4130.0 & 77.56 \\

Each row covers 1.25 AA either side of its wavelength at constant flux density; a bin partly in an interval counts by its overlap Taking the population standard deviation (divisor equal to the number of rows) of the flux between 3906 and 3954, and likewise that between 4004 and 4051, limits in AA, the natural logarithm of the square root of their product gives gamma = 2.0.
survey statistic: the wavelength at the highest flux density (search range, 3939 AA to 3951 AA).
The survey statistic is 3950.0 AA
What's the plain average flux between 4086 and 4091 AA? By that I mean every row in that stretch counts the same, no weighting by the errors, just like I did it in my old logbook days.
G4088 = 84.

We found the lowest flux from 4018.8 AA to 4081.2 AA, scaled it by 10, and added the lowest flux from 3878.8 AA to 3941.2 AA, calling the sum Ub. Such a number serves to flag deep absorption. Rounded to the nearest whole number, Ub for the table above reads 719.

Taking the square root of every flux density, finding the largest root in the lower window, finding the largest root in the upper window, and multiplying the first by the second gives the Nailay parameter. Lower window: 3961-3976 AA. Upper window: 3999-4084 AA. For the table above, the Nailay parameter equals 66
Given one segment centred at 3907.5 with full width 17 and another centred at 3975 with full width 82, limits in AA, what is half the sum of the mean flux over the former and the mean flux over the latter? 64.1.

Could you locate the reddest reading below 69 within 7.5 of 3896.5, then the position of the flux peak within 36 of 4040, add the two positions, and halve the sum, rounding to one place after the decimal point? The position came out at 3965.0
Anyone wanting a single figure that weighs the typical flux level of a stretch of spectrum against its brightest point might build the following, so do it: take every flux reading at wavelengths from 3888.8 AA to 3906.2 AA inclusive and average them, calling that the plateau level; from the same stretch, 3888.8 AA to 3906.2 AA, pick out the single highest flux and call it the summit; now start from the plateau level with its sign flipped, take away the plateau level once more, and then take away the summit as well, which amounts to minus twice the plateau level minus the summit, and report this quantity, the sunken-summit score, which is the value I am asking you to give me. -191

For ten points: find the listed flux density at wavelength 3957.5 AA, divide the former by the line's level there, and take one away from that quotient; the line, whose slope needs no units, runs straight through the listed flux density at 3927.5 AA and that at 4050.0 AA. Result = 0.23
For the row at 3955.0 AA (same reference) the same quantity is 0.26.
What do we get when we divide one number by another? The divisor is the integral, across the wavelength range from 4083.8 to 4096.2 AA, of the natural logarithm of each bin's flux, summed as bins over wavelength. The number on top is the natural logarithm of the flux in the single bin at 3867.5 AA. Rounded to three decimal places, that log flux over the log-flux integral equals 0.077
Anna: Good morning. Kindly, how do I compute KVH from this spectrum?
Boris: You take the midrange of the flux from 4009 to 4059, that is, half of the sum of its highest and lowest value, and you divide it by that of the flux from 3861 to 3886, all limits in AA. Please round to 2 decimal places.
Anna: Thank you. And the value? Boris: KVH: 1.18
